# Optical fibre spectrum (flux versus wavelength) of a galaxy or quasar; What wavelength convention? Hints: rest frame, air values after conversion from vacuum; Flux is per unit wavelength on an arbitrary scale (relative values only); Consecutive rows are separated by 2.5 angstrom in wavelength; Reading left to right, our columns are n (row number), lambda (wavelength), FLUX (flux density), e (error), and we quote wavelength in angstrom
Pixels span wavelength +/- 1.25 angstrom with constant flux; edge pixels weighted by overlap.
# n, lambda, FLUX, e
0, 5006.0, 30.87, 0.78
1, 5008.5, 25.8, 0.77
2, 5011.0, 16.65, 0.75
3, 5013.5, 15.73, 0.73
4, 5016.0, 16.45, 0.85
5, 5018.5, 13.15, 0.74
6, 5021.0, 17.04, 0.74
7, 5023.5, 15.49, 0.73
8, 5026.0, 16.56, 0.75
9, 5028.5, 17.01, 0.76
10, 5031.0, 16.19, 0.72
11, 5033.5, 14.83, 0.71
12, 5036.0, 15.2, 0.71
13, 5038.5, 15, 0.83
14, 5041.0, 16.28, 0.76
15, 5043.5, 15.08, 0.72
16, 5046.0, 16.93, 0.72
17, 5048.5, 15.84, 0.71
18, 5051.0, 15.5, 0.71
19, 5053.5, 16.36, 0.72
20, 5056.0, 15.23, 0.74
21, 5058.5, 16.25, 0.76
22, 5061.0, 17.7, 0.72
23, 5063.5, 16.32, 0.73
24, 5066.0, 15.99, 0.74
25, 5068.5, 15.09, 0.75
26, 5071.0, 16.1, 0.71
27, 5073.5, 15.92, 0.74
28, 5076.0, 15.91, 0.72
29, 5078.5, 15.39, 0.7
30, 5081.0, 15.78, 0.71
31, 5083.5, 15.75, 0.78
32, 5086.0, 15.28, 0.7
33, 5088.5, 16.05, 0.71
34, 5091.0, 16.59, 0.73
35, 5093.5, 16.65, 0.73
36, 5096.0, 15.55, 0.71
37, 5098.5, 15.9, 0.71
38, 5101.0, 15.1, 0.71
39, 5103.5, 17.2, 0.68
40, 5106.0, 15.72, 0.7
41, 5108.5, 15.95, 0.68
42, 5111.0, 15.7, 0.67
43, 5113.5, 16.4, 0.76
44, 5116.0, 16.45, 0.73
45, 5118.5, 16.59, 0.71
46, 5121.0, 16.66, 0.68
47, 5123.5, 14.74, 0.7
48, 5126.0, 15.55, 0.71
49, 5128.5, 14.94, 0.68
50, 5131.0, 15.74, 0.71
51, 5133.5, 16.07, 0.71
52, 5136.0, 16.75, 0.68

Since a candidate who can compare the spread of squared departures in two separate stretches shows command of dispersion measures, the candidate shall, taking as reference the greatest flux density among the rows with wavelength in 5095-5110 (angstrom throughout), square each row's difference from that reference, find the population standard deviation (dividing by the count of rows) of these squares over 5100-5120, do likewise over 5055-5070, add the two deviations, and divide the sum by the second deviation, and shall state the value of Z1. 1.8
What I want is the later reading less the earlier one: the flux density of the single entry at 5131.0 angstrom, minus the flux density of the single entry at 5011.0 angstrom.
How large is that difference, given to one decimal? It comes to -0.9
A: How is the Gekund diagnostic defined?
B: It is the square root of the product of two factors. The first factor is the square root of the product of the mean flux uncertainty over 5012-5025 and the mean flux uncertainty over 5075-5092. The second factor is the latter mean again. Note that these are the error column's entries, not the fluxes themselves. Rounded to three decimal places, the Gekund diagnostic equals 0.730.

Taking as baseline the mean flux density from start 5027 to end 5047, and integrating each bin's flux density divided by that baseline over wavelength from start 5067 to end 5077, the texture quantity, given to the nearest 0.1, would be 10.0 angstrom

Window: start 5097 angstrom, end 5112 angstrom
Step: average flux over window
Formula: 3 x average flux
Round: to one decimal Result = 47.8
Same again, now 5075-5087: 46.9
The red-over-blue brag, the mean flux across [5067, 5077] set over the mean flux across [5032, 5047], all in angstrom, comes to 1.01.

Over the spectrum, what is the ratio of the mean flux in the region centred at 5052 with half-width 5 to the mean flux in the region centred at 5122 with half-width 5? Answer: 0.99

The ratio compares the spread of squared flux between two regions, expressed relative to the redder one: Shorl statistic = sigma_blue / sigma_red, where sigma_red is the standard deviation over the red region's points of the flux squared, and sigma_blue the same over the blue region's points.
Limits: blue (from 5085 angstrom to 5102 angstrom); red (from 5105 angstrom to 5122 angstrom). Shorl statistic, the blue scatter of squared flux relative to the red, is 1.5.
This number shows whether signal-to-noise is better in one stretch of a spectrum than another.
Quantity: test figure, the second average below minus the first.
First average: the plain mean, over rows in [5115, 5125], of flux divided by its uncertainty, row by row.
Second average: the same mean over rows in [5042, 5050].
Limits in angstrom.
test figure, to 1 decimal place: -0.6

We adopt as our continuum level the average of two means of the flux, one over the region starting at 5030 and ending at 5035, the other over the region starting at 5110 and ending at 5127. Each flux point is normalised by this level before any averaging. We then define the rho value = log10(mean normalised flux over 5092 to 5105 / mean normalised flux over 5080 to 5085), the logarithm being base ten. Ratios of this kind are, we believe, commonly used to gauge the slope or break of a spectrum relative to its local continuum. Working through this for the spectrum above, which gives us 0.009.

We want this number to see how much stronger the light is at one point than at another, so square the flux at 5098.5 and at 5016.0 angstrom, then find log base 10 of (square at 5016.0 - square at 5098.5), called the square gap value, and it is 1.25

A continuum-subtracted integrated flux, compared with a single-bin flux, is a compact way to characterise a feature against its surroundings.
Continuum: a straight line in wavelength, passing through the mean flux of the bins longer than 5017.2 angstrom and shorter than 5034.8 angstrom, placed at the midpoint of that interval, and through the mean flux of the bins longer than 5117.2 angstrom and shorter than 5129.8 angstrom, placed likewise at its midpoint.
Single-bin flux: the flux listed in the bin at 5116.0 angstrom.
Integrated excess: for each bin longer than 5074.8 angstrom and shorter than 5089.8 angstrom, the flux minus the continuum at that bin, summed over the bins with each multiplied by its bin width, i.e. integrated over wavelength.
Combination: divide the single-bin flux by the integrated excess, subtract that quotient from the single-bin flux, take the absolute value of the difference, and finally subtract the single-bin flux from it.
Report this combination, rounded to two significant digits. 41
